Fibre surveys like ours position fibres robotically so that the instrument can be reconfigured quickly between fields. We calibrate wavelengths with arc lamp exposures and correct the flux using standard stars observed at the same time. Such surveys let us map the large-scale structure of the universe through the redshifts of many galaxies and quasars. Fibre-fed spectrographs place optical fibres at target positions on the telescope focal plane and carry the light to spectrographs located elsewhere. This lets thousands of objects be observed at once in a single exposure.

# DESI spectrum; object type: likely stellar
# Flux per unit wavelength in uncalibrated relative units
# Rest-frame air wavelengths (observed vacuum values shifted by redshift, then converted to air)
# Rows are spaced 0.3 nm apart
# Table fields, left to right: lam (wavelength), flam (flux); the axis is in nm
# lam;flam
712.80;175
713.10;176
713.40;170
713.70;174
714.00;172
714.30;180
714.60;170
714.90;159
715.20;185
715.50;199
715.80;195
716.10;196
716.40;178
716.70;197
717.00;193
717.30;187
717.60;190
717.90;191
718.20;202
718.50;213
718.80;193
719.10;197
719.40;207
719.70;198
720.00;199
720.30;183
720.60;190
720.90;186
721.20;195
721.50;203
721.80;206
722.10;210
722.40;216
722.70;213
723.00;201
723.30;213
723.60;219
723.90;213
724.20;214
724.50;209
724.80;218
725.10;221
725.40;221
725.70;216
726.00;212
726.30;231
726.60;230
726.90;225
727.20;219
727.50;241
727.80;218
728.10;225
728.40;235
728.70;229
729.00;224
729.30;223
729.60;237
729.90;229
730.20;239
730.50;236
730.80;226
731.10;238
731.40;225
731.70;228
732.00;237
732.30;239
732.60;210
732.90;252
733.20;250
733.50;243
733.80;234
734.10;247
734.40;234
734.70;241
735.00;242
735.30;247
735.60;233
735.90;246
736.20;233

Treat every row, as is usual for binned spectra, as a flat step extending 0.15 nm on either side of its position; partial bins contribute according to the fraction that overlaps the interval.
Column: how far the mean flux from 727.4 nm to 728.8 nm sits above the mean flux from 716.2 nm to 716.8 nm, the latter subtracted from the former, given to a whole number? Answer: 42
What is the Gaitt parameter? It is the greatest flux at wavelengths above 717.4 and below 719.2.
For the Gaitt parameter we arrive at 213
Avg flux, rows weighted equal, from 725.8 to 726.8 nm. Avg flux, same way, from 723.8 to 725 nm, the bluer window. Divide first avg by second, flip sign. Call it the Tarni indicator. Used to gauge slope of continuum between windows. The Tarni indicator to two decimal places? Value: -1.05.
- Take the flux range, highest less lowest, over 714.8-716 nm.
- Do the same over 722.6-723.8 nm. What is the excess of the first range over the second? 22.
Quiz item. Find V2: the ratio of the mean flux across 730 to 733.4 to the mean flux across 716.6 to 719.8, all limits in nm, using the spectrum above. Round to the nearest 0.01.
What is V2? 1.19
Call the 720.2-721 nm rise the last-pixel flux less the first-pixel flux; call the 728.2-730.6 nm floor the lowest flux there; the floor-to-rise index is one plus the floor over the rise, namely 75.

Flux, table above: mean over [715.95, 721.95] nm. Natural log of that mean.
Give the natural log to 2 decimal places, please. 5.27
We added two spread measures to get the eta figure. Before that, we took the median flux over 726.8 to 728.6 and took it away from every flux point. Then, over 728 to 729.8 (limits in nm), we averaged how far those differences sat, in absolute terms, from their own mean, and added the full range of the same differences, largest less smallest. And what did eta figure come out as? 18.8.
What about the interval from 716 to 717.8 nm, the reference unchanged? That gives 24.2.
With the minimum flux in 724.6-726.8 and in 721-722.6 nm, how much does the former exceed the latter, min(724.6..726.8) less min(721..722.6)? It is 17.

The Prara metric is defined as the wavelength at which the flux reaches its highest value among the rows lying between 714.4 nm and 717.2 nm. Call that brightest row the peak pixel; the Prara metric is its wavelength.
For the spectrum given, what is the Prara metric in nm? 715.50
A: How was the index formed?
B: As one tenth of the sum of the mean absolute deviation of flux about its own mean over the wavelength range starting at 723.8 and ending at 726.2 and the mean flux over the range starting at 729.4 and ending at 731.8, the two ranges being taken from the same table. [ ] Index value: 23.6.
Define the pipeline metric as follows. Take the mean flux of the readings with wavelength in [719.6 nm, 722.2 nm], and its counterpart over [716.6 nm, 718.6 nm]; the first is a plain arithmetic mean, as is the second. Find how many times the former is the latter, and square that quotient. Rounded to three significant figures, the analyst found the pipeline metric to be 1.01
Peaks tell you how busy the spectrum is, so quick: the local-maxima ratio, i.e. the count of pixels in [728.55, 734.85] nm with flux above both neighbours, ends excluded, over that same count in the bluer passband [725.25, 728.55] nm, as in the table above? 3.0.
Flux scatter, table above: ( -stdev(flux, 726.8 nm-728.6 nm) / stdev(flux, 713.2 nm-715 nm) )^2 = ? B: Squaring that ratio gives 1.7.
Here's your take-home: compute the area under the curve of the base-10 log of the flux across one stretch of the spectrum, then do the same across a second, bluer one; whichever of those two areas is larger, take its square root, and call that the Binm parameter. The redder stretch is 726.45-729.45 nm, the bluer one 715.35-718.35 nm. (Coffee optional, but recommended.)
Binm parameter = 2.658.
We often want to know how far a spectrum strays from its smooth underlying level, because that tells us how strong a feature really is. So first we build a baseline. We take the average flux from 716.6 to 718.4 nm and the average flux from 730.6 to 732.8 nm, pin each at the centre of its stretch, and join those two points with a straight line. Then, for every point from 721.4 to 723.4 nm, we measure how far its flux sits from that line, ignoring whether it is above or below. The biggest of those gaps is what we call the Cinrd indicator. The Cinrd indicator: 10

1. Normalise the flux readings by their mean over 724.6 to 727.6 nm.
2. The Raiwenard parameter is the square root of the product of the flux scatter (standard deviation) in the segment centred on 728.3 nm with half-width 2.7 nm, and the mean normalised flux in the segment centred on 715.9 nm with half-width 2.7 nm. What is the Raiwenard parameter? 2.6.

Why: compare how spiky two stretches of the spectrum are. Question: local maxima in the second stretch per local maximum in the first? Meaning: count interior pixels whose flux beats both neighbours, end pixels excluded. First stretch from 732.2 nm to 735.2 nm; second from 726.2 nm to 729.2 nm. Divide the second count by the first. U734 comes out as 1.00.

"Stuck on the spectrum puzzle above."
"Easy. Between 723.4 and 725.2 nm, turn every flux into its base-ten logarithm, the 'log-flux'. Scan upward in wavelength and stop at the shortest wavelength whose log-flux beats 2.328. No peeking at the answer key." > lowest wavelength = 723.60 nm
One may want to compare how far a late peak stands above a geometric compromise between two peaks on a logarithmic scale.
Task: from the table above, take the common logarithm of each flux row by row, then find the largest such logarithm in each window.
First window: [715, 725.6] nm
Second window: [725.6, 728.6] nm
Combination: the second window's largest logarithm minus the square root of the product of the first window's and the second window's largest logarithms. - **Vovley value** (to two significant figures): 0.019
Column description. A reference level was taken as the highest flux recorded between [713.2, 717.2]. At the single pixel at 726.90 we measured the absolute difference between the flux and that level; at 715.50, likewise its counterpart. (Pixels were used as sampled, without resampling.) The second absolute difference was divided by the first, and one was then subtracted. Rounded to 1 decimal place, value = -1.0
